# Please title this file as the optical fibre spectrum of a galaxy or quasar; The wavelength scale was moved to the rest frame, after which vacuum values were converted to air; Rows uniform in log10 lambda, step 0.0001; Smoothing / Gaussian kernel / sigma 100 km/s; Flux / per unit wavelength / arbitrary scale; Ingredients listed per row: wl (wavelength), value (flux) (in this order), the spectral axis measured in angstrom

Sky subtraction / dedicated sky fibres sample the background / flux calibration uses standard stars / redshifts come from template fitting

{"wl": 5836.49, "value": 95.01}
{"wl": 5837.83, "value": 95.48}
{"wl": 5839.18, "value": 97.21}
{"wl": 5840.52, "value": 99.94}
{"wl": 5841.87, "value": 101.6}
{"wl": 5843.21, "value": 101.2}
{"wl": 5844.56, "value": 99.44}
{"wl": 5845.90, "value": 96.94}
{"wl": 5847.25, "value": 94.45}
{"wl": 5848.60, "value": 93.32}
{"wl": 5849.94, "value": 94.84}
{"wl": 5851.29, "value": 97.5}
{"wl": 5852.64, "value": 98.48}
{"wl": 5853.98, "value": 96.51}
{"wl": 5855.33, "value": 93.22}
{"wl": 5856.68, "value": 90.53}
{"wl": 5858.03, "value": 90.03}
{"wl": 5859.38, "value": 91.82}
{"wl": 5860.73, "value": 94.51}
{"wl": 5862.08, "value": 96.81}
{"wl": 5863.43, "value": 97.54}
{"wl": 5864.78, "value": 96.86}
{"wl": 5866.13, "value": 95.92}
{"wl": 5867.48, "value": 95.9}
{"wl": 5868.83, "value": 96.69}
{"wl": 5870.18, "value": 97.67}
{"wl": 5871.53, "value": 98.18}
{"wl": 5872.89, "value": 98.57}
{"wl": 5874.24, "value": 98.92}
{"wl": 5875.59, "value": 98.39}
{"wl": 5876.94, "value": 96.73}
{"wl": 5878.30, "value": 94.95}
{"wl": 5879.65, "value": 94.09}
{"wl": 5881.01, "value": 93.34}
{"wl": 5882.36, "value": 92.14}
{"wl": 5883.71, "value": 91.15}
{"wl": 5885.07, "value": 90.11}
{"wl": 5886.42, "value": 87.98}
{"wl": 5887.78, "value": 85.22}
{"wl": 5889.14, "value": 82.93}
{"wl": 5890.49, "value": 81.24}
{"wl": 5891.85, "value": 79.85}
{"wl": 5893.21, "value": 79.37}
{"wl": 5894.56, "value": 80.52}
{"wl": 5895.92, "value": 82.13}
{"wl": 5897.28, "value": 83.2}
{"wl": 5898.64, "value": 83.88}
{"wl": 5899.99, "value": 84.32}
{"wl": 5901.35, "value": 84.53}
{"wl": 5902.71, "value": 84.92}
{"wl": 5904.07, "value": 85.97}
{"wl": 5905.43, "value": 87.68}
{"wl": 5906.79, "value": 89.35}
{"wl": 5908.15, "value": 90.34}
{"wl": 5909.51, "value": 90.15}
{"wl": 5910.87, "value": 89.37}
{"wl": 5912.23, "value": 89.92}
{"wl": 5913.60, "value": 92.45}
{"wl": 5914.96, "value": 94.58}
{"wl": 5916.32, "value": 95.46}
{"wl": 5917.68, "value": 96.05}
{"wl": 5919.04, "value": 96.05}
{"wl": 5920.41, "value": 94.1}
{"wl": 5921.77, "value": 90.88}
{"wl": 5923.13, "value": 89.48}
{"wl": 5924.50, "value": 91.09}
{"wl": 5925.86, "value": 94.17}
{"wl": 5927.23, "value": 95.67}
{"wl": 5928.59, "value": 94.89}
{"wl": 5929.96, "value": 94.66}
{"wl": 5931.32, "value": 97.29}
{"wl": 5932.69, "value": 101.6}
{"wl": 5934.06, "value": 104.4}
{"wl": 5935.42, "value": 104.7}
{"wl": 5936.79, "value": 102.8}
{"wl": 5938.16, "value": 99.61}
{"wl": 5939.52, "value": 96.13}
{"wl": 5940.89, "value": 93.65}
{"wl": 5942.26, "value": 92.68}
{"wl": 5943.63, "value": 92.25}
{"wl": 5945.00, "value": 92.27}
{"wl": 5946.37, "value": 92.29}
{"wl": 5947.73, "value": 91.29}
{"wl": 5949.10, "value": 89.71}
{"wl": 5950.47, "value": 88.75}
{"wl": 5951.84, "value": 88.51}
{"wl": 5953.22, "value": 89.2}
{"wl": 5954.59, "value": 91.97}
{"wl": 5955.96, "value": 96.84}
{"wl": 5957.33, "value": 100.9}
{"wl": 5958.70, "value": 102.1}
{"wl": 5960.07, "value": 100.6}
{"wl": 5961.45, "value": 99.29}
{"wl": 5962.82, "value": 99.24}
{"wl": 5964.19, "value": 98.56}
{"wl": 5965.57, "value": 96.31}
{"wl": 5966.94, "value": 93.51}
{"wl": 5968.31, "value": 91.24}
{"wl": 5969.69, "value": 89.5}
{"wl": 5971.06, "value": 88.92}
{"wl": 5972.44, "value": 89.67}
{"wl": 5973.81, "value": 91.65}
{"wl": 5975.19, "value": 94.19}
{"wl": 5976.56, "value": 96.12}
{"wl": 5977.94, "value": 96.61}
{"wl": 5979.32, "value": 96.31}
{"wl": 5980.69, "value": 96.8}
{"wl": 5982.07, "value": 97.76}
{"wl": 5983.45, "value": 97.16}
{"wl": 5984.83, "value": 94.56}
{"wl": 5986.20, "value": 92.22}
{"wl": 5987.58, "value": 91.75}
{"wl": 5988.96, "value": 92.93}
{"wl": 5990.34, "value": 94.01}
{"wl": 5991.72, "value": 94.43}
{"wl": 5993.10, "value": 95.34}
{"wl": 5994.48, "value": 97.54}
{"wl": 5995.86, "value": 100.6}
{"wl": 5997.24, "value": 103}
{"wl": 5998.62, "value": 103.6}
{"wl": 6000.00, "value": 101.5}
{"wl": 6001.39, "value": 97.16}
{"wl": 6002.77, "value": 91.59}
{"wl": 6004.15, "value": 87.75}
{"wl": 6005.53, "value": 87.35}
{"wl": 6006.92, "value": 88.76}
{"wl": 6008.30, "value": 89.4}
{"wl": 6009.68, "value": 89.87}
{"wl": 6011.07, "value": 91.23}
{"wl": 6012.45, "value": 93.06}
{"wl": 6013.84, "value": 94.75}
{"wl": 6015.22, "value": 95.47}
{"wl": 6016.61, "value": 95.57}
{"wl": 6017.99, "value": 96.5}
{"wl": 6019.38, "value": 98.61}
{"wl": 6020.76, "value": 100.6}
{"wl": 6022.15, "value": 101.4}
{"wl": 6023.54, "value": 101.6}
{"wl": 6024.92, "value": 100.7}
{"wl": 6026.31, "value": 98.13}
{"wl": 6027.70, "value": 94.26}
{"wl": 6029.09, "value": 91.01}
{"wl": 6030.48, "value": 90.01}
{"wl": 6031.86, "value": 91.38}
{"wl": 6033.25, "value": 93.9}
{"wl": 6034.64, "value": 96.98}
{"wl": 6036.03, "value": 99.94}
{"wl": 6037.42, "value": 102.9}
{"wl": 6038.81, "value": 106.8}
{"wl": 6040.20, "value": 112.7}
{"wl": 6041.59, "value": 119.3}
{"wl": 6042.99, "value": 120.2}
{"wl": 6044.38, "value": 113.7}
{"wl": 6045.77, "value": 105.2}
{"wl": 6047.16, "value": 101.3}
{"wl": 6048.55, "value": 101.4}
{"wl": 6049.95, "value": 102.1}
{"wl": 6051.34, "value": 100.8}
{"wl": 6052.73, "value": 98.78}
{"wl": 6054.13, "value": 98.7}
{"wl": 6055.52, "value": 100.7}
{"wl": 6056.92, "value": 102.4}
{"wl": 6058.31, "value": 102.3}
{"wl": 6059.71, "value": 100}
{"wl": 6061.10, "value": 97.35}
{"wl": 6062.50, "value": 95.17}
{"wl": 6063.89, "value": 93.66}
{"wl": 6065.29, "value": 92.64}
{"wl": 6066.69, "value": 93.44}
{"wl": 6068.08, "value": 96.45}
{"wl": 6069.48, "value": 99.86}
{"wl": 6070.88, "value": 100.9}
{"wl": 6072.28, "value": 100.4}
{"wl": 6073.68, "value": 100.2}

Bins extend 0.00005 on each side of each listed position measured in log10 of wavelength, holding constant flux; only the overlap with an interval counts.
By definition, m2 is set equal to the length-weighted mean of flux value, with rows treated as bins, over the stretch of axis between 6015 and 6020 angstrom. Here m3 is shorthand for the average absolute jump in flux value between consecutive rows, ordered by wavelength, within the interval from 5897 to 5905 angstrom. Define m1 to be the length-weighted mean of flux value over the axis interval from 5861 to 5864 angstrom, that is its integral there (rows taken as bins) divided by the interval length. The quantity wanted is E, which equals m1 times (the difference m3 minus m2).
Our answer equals -9291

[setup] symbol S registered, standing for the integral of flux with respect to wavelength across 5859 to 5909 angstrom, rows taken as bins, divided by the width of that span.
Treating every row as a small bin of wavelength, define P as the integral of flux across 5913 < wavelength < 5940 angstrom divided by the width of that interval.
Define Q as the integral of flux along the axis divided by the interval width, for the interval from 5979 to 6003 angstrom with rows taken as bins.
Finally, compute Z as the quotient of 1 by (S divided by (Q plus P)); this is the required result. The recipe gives 2.14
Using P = 96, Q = 96.7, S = 90.4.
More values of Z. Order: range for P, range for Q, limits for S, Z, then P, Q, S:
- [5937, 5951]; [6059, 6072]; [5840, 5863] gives 1.98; 93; 96.7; 95.9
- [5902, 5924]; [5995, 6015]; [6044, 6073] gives 1.86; 91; 94.3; 99.7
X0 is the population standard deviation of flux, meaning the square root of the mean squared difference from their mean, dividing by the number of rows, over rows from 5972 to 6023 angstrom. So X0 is 4.1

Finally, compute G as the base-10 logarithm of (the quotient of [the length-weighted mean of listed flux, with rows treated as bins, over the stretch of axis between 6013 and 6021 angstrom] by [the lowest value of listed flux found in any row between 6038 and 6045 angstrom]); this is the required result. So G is -0.043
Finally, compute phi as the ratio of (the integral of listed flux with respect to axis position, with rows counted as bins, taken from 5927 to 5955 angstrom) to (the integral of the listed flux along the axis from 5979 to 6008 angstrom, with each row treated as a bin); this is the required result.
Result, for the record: 0.96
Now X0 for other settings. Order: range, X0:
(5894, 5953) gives 5.7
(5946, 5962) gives 5.0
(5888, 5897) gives 1.2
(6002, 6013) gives 1.8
